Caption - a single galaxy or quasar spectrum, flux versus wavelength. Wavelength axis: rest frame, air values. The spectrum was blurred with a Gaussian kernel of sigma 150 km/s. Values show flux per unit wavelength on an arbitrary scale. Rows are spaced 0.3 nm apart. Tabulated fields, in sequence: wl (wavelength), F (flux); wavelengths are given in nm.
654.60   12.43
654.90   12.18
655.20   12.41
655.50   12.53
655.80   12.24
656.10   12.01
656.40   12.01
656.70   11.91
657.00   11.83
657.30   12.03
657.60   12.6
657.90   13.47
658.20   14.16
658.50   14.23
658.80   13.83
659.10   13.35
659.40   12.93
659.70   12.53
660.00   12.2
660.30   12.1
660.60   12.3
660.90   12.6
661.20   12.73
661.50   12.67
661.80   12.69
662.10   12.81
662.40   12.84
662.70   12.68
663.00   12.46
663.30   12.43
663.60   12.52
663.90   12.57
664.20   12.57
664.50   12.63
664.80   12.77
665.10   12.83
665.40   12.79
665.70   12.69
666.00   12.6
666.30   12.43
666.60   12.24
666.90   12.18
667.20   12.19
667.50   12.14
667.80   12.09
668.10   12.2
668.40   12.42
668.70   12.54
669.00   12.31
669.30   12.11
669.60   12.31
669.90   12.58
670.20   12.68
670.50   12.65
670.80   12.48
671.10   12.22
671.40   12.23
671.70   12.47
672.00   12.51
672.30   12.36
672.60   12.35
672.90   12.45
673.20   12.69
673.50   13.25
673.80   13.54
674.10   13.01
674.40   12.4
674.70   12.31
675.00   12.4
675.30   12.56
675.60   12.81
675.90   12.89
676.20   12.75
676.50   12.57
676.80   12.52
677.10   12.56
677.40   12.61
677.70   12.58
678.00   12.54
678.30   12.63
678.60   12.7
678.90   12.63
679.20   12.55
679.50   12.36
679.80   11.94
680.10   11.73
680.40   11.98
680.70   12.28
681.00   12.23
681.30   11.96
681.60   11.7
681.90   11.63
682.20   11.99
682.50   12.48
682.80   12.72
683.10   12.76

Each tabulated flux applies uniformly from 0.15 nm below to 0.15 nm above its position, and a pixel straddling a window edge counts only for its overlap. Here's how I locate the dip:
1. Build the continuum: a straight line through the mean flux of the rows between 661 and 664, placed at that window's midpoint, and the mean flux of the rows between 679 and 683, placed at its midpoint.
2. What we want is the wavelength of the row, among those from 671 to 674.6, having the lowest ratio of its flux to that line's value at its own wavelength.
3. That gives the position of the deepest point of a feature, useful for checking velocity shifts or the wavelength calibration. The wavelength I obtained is 671.10 nm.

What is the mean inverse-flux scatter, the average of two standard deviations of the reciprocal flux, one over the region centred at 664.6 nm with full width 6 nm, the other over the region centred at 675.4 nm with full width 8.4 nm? 0.0016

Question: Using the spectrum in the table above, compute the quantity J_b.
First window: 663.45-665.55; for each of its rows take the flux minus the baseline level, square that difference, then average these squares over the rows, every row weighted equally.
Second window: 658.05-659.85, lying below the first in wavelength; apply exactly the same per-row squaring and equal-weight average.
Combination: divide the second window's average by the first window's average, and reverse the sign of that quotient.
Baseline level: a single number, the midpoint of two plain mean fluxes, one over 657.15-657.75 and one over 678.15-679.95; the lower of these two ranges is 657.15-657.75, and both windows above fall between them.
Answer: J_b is -18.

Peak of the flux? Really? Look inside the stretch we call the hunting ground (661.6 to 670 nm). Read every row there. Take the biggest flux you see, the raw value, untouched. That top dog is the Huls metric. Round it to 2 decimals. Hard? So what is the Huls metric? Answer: 12.84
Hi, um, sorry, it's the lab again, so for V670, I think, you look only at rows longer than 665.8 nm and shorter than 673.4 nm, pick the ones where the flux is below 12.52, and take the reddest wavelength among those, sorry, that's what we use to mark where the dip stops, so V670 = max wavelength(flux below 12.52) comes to 672.90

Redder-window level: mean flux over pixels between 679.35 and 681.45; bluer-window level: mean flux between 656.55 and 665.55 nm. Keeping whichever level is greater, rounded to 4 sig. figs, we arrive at 12.74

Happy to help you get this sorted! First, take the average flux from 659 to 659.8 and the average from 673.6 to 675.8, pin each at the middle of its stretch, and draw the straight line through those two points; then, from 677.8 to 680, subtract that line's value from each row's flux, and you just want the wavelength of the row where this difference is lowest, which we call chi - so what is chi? 679.80 nm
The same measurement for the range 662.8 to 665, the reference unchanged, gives 663.30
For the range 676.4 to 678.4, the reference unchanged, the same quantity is 676.80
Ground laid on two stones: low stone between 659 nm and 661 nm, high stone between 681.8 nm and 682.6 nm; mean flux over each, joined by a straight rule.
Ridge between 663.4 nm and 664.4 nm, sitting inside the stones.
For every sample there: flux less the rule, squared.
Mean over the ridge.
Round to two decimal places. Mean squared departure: 0.01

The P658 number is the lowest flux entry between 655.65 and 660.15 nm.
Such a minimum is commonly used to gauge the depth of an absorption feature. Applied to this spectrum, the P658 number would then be 11.83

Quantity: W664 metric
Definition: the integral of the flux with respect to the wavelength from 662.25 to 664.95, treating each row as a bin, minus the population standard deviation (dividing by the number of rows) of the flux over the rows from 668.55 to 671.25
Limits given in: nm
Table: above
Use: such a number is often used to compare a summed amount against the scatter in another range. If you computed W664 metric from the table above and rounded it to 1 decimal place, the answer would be 33.9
